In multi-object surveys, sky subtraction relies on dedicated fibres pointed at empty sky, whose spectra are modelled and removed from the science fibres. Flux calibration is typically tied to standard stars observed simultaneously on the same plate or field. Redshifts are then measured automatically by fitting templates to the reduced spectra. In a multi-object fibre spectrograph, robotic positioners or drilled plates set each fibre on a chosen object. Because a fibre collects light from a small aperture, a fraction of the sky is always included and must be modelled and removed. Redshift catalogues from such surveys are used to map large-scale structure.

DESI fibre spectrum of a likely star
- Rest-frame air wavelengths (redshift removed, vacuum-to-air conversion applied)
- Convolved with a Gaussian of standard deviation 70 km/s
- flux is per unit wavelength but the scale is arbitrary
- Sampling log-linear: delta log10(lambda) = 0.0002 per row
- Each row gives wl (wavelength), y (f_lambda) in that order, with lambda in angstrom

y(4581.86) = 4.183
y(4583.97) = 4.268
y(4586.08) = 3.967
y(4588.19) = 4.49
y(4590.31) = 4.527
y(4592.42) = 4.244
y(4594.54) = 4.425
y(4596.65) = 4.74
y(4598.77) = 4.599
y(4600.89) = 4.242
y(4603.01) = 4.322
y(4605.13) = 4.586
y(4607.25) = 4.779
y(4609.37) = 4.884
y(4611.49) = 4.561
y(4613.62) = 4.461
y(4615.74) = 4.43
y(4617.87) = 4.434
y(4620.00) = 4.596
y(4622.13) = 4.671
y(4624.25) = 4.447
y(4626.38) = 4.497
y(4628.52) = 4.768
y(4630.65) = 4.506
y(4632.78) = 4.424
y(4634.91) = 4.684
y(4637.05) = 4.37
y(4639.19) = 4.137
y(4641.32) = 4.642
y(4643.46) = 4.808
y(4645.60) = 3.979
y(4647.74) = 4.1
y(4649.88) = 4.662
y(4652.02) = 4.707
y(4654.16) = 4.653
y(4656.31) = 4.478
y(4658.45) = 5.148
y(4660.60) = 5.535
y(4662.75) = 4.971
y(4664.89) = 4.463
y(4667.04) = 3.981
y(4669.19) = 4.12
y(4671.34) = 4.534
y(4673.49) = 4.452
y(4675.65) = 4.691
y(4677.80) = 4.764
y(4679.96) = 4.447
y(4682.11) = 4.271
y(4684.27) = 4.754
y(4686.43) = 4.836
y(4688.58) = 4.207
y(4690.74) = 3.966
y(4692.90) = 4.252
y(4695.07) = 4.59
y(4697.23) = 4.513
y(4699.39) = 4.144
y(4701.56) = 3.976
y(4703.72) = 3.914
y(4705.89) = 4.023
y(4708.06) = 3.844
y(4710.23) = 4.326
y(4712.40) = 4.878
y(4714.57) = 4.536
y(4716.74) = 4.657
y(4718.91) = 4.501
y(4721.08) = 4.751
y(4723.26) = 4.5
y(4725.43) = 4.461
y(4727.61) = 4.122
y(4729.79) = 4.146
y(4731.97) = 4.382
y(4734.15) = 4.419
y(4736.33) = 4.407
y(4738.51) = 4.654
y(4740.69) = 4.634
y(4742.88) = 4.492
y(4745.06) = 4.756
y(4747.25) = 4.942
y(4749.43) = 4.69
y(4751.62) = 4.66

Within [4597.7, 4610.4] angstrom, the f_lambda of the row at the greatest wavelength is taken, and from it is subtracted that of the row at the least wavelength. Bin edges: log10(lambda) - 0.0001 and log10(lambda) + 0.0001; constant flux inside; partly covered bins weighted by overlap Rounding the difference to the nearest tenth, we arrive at 0.3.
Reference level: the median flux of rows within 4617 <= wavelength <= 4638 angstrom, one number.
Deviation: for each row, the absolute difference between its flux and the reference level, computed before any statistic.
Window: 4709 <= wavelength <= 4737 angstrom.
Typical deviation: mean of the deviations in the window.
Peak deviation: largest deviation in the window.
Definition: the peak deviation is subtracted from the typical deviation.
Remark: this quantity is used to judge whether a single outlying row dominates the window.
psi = -0.22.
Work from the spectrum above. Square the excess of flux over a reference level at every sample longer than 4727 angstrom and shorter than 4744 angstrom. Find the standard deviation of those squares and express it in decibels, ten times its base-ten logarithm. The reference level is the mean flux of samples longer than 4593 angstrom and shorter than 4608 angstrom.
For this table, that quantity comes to -12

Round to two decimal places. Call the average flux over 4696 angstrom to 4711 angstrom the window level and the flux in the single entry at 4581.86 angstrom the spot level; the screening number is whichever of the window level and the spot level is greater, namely 4.18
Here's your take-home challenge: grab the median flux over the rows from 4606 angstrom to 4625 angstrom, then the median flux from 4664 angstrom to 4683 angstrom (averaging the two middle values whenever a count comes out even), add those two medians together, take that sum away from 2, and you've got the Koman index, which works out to -7.01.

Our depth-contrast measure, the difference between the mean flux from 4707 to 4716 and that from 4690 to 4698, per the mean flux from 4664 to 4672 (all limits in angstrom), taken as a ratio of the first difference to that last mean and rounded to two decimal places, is 0.02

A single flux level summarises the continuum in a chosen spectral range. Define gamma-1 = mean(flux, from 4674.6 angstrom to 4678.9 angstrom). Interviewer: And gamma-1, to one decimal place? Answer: 4.7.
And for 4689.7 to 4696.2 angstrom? 4.3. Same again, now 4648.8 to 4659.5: 4.7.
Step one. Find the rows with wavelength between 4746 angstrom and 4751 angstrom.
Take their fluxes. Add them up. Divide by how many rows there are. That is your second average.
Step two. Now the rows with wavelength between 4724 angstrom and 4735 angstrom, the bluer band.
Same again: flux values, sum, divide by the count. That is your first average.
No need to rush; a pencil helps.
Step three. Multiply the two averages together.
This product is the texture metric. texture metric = 20.7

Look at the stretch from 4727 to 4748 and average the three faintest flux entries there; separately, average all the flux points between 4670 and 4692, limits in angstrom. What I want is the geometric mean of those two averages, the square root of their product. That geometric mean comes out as 4.35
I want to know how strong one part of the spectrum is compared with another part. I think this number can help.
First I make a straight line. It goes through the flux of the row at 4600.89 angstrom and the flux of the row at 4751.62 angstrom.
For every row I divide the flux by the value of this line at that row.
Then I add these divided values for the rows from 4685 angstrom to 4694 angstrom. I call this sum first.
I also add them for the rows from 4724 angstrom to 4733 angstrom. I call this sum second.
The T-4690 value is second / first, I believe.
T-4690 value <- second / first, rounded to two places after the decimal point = 0.97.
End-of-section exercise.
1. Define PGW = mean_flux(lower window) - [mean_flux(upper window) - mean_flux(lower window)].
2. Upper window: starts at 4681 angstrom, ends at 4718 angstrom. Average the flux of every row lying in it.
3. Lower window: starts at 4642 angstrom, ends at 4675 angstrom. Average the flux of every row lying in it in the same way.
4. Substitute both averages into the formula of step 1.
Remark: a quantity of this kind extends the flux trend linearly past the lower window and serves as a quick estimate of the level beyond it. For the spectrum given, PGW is 4.81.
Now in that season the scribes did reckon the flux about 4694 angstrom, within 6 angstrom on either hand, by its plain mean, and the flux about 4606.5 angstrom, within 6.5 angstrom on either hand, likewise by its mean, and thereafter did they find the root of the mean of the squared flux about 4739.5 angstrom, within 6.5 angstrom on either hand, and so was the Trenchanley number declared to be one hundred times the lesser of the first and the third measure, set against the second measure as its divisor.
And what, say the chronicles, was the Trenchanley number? 94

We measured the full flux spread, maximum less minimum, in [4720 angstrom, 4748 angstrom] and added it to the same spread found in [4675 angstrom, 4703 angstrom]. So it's 1.7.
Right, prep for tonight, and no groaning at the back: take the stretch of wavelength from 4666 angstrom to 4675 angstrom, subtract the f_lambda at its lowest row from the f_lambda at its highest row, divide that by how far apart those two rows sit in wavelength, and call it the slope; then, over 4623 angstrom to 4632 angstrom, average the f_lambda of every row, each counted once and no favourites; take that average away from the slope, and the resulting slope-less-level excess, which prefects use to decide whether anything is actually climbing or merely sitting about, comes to -4.48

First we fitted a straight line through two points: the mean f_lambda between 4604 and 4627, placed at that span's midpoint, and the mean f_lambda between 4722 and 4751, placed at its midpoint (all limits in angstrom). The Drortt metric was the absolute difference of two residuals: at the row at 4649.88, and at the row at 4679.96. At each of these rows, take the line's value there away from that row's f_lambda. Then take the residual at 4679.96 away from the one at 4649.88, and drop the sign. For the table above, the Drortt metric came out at 0.20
